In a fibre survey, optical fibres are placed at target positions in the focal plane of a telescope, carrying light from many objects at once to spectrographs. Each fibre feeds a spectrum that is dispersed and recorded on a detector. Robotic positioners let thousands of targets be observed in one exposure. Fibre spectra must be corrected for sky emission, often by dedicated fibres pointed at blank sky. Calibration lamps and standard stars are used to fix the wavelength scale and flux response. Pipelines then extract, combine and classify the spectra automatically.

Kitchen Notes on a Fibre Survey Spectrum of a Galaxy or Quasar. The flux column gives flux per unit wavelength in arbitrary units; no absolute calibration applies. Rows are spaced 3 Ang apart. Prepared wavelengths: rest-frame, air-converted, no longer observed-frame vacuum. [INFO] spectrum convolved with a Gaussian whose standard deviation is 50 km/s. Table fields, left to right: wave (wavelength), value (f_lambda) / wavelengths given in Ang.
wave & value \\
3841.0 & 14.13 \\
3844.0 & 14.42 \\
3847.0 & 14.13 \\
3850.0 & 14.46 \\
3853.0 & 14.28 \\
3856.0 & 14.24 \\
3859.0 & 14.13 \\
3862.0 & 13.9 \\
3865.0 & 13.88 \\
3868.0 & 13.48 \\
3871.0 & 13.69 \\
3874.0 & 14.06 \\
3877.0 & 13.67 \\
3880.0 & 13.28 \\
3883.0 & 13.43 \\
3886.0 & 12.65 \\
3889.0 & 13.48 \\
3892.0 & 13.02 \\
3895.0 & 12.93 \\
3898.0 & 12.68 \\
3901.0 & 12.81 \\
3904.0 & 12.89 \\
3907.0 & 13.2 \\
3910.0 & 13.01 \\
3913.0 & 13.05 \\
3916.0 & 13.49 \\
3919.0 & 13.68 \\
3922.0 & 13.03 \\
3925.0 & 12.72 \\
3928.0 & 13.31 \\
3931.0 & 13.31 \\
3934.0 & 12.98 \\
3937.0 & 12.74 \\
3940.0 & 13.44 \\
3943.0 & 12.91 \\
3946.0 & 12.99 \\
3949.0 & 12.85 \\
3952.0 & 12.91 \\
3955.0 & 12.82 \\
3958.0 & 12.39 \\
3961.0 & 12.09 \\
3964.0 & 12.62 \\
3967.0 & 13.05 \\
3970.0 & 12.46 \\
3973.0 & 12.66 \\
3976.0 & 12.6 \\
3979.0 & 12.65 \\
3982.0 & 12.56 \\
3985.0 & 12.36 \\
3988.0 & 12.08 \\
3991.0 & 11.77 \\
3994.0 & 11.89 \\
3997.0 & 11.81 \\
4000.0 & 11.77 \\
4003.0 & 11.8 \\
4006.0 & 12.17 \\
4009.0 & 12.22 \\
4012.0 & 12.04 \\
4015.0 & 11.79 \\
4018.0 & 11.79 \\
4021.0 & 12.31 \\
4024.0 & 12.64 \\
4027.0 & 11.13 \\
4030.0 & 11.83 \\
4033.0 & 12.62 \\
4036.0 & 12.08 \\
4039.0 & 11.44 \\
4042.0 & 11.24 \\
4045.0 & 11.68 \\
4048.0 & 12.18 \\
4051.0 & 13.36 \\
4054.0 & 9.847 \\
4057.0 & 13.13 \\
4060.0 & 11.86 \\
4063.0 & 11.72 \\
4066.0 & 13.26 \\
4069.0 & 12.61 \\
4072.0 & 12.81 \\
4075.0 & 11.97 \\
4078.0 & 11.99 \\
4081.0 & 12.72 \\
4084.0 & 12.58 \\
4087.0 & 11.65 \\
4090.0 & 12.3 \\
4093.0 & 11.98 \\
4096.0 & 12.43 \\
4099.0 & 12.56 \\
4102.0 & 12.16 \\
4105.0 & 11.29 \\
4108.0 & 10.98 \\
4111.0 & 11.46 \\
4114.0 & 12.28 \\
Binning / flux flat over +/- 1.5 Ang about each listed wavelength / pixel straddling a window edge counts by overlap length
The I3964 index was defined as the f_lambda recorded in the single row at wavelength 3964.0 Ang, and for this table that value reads 12.62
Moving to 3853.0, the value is 14.28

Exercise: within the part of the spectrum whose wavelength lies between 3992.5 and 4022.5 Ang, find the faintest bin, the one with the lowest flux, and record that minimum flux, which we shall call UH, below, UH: 11.77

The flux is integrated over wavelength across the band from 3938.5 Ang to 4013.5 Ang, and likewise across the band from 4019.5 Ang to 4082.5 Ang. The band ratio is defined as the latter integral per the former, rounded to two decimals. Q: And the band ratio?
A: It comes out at 0.82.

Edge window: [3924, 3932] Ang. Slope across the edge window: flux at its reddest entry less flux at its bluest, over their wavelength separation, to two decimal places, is 0.10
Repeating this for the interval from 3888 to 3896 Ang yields -0.09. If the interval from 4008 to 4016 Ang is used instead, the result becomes -0.07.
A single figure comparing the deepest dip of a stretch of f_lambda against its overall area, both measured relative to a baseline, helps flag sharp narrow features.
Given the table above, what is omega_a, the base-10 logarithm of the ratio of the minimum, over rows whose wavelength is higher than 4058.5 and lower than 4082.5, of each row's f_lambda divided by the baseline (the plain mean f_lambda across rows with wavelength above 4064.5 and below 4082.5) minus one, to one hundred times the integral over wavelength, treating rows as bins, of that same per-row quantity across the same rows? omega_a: -2.7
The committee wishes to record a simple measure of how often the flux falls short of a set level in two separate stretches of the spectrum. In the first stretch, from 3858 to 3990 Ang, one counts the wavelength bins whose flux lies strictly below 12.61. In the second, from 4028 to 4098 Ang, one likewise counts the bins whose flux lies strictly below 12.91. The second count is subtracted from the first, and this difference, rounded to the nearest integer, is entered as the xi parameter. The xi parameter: -13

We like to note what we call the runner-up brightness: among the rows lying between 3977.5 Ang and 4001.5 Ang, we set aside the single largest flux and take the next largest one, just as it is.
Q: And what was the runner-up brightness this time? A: 12.56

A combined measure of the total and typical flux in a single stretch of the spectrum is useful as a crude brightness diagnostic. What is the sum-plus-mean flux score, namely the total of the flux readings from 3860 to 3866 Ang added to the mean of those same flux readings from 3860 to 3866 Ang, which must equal 41.7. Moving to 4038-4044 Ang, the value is 34.0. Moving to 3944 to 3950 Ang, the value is 38.8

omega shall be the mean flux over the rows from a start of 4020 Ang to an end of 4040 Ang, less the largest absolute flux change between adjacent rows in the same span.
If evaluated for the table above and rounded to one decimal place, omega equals 10.5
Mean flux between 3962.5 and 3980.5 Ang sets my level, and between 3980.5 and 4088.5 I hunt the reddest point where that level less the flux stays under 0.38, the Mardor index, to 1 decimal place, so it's 4084.0 Ang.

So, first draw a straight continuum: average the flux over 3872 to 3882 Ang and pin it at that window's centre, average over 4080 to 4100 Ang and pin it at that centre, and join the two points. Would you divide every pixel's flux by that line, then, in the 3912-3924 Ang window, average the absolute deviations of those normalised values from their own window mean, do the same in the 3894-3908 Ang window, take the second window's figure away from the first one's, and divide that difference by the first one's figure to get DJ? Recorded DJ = 0.50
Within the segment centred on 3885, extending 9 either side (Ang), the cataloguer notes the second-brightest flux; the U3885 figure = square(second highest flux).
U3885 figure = 182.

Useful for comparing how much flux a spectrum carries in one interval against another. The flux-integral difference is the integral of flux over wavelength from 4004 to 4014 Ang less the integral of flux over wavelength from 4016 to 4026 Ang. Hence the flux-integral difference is -1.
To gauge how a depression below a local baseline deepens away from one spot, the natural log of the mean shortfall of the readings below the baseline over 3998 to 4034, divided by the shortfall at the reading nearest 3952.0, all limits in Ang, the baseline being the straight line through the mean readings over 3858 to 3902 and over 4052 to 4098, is 2.4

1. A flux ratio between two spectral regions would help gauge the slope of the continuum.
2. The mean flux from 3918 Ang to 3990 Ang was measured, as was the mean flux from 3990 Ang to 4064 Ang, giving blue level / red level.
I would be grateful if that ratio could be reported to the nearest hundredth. 1.07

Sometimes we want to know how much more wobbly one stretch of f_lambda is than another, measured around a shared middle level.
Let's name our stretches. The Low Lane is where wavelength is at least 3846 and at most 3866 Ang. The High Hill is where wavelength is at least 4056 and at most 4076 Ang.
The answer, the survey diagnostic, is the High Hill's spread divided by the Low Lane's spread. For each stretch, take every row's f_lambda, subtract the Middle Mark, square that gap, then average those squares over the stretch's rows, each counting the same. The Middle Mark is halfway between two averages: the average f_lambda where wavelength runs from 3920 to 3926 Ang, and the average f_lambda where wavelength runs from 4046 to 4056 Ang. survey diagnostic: 0.1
